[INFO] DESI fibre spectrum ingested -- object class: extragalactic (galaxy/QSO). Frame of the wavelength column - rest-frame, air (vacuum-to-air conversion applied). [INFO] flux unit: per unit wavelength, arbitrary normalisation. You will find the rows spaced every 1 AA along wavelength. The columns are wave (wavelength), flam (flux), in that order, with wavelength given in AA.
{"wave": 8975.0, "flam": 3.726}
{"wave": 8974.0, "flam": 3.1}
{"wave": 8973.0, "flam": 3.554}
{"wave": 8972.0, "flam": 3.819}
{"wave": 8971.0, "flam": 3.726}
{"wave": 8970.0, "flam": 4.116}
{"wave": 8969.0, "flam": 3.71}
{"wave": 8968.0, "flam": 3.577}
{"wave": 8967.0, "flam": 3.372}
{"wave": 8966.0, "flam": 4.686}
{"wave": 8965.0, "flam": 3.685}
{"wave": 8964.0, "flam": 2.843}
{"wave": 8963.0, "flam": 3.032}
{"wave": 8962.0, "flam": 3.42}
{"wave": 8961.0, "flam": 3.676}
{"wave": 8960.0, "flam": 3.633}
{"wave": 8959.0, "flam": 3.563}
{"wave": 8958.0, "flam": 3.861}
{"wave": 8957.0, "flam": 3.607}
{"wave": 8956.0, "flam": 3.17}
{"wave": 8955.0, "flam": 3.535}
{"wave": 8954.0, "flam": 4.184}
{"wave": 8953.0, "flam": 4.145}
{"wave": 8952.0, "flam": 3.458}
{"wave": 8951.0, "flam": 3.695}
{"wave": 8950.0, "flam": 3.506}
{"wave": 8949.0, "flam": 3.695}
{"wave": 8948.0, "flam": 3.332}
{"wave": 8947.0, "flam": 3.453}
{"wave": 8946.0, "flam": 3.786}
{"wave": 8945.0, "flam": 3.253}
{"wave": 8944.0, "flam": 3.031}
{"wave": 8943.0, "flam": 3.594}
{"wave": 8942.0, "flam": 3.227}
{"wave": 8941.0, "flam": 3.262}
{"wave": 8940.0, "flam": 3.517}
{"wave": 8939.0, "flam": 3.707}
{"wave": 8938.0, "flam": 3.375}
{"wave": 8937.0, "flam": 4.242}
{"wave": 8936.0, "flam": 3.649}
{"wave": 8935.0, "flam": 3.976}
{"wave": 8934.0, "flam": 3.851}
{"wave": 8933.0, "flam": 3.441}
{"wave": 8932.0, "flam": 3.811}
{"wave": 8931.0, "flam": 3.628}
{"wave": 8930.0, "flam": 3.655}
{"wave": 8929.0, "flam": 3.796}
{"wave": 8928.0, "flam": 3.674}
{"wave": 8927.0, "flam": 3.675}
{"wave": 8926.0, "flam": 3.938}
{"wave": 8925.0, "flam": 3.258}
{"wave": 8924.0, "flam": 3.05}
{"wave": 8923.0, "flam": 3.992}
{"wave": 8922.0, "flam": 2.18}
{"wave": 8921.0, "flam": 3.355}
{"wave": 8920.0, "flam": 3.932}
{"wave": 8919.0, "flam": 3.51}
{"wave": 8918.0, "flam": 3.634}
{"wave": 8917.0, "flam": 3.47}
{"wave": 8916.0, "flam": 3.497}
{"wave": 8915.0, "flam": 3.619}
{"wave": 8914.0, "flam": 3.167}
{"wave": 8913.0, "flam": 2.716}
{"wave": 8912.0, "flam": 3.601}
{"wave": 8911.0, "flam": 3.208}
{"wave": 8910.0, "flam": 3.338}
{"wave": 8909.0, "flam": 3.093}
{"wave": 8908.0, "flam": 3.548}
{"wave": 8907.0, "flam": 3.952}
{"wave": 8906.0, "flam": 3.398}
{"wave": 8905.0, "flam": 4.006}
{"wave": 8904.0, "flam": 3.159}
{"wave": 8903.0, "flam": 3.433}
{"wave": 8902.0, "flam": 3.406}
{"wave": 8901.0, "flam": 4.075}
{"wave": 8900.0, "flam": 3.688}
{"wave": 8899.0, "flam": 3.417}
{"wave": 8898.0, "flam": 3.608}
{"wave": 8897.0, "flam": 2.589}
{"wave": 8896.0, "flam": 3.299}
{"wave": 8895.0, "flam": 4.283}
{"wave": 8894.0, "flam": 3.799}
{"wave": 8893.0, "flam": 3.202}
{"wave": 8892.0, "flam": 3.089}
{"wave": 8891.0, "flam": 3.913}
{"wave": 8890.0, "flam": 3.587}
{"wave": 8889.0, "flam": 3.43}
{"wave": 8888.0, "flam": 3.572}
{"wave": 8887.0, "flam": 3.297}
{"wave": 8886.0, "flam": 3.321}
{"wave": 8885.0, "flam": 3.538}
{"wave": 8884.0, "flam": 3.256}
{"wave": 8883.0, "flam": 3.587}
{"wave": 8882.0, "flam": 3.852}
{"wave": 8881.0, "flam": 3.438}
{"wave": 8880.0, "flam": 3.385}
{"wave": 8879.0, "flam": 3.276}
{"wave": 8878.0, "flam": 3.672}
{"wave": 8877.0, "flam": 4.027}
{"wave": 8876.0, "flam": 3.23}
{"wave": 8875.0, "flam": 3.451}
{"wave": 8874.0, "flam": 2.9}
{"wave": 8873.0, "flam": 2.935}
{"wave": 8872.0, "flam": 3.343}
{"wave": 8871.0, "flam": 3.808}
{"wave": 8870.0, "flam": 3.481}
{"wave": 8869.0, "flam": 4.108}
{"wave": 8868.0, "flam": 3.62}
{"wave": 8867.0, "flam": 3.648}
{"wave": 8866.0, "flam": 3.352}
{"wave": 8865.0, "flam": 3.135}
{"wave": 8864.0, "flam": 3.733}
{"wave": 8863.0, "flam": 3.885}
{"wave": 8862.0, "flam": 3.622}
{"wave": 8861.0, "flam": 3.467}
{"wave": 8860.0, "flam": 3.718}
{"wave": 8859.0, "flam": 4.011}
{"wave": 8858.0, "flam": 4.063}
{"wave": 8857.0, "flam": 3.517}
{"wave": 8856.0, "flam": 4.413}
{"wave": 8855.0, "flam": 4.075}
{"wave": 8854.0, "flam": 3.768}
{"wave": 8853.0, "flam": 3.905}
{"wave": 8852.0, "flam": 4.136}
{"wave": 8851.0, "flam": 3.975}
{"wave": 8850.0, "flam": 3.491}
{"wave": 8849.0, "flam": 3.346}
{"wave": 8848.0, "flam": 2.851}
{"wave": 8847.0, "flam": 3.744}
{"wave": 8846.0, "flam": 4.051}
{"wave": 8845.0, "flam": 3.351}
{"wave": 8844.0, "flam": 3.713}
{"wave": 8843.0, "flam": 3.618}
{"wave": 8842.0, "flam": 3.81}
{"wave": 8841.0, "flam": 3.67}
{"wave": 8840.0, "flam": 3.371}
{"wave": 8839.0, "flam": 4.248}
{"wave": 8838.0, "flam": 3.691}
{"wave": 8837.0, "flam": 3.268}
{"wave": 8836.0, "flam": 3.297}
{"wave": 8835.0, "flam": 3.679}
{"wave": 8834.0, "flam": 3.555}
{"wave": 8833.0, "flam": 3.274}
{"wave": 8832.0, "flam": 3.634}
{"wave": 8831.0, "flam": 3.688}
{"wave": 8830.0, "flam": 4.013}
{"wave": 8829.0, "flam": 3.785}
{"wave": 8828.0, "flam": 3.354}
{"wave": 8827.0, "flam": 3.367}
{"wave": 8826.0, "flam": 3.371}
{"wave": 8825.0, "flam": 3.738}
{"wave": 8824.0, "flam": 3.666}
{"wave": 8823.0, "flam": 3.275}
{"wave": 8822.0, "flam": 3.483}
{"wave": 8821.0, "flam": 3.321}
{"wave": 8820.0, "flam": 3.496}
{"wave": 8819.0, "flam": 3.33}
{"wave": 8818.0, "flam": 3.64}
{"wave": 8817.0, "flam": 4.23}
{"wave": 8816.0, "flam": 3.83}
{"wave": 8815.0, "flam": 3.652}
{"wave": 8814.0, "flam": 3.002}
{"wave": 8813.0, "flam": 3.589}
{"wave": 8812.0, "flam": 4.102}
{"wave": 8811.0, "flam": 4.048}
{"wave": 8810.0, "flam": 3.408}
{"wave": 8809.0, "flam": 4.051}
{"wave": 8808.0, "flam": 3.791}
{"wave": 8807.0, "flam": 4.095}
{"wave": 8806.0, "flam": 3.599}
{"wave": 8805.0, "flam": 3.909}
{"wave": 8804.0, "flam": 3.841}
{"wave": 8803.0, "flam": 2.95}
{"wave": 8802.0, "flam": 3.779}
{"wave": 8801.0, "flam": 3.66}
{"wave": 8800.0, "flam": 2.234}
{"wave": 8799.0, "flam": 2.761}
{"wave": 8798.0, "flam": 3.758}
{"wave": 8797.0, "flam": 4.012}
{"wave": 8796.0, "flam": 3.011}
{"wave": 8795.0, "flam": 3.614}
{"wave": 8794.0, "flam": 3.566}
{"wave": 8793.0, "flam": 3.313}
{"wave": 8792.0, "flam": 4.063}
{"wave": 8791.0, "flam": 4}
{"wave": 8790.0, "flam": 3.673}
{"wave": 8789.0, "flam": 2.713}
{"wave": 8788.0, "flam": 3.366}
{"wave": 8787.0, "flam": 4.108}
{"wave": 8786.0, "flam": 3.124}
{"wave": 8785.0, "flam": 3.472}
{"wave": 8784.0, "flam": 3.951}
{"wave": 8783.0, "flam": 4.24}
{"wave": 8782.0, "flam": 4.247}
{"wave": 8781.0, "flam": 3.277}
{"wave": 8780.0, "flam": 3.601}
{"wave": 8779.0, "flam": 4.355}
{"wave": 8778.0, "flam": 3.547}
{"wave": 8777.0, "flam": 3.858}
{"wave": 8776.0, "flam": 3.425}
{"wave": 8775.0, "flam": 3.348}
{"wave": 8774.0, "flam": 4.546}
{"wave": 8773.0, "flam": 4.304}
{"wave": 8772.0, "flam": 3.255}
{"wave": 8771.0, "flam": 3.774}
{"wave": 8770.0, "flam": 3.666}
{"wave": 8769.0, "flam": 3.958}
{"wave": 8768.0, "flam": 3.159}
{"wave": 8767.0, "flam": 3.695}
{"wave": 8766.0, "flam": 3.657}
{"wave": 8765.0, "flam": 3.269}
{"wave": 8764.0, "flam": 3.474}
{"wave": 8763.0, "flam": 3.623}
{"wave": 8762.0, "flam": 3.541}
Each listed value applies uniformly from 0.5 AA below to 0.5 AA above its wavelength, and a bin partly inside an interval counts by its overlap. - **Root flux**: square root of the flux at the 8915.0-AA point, 1.90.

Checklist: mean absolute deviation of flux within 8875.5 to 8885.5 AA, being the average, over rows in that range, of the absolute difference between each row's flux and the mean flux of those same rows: 0.21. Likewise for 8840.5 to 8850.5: 0.24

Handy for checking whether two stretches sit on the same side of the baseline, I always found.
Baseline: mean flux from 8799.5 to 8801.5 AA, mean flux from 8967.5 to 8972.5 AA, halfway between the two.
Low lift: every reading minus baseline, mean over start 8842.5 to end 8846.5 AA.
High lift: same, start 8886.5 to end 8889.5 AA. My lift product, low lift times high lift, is 0.020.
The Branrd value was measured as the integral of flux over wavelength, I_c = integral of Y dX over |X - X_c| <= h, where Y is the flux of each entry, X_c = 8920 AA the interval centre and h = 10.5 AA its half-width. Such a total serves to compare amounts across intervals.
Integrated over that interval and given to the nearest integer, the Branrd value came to 72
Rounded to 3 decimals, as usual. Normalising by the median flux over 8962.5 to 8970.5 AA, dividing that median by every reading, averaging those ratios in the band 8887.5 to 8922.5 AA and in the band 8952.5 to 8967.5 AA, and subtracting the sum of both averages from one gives -1.086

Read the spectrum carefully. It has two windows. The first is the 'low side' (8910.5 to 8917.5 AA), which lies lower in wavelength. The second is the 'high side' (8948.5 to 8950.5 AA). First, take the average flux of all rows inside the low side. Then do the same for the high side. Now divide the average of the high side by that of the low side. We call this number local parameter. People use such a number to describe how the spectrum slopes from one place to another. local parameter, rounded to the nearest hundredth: 1.08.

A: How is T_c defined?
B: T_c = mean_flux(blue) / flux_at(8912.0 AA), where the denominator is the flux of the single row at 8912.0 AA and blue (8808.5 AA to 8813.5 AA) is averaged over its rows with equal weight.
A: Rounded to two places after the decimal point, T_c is 1.07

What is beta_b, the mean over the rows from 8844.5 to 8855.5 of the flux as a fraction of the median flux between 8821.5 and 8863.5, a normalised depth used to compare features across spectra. 1.01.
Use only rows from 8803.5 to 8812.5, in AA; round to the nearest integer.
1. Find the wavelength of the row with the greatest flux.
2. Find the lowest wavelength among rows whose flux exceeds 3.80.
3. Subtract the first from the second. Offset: -8 AA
